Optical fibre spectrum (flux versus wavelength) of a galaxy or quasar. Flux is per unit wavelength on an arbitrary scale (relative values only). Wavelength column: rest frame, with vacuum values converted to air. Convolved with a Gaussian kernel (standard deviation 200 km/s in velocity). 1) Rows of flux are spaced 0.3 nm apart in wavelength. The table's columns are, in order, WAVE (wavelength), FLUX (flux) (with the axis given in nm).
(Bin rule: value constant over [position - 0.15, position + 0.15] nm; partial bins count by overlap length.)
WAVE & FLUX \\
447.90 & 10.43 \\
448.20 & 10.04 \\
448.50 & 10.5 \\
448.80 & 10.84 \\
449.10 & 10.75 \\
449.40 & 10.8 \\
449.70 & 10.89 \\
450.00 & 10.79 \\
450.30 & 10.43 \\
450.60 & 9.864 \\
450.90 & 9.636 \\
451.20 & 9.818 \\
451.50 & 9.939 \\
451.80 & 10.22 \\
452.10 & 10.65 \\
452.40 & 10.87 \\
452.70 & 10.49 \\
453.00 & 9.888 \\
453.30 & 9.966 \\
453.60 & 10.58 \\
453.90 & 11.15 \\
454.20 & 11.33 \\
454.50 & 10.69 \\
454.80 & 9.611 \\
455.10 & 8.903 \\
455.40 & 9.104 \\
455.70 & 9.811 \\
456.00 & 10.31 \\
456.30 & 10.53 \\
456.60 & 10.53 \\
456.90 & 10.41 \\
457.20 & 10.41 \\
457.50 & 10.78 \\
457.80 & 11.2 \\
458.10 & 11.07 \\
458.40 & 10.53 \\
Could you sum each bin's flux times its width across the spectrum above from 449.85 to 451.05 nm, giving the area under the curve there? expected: 12.2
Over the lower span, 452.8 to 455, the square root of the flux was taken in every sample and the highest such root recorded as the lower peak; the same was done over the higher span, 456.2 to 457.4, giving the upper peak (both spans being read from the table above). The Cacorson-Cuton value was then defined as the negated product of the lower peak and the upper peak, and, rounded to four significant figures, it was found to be -10.92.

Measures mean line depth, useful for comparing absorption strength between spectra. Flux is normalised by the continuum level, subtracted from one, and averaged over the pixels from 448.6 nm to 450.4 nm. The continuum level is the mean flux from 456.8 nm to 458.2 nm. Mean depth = 0.002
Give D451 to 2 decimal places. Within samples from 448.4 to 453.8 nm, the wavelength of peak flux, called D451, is 449.70 nm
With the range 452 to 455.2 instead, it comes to 454.20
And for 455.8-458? 457.80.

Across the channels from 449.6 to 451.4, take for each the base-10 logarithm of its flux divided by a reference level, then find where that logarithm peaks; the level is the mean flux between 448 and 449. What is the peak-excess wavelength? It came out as 449.70 nm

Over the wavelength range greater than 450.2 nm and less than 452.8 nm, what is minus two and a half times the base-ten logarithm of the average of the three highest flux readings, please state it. -2.570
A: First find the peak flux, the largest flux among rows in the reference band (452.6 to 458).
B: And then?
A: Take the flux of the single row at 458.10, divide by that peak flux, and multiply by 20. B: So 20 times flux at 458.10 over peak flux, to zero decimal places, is 20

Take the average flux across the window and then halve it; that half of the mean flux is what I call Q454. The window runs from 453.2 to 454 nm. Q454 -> 5.283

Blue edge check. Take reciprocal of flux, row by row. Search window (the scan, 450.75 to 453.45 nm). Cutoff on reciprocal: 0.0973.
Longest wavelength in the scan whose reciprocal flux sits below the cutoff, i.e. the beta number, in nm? 452.70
